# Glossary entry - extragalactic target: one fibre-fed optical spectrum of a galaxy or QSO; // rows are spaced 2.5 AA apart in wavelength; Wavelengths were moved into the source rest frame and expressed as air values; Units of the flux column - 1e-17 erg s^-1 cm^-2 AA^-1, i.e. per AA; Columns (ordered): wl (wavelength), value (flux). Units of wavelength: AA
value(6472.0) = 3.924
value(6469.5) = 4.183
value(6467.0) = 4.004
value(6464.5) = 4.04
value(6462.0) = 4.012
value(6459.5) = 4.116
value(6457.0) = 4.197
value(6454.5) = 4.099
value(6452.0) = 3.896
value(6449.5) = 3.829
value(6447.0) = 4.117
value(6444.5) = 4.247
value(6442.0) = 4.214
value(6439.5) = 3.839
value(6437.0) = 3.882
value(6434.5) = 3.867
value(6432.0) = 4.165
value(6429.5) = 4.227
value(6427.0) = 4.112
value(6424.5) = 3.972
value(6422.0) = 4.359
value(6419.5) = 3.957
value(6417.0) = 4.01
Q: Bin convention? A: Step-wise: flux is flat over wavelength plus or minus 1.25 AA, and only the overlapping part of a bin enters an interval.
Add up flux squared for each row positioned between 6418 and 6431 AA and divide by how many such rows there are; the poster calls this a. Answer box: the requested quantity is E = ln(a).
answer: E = 2.84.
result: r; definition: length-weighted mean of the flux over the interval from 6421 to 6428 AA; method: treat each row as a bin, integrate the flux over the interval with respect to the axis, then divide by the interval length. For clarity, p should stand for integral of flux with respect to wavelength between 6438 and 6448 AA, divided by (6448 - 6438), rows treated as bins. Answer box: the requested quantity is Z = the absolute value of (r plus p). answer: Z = 8.24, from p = 4.10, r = 4.14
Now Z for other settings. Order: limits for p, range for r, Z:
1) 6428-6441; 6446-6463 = 8.04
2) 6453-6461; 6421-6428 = 8.27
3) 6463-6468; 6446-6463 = 8.06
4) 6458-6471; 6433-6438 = 7.96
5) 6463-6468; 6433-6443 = 7.97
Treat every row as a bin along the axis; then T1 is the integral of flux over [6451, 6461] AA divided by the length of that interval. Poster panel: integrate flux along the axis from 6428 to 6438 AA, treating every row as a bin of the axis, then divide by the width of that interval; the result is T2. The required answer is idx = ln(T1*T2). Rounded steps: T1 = 4.08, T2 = 4.04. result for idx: 2.80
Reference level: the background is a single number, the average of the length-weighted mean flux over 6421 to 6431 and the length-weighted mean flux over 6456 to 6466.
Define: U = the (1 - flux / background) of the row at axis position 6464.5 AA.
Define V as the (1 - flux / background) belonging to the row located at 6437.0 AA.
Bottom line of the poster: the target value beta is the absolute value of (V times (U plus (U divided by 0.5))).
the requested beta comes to 0.0036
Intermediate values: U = 0.020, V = 0.06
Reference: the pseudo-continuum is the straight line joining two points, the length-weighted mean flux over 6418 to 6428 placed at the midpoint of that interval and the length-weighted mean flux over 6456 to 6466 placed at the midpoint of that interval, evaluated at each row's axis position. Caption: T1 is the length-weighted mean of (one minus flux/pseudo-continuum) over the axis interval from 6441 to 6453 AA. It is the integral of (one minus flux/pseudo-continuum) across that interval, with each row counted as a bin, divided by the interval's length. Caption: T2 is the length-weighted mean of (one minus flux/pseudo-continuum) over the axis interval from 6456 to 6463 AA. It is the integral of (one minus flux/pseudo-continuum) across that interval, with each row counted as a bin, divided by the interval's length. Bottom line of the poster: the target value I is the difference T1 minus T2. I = 0.013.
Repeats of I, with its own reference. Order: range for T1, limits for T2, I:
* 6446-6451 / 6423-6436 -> 0.025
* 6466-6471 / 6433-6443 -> -0.036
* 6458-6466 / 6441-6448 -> 0.032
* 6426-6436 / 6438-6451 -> -0.010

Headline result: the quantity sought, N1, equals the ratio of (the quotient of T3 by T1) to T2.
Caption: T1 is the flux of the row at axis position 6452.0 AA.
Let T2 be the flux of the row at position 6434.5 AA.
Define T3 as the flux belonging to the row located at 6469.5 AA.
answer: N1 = 0.278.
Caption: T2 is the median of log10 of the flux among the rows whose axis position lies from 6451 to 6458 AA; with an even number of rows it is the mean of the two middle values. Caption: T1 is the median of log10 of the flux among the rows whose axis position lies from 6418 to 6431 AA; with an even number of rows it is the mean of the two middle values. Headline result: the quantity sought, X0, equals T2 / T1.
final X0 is 0.998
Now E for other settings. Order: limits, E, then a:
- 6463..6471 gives 2.81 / 16.6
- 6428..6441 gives 2.77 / 16.0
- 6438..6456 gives 2.79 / 16.3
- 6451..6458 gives 2.81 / 16.5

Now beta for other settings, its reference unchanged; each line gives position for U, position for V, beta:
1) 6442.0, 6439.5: 0.0045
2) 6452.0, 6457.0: 0.0029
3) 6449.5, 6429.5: 0.0053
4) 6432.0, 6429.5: 0.0007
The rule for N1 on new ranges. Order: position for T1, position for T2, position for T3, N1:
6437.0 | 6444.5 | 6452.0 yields 0.236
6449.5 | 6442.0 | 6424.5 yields 0.246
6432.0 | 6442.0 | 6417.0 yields 0.228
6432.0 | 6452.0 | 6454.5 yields 0.253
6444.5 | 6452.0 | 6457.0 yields 0.254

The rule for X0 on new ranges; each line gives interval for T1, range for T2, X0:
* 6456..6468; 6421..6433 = 1.022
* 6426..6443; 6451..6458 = 0.998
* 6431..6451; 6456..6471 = 1.014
